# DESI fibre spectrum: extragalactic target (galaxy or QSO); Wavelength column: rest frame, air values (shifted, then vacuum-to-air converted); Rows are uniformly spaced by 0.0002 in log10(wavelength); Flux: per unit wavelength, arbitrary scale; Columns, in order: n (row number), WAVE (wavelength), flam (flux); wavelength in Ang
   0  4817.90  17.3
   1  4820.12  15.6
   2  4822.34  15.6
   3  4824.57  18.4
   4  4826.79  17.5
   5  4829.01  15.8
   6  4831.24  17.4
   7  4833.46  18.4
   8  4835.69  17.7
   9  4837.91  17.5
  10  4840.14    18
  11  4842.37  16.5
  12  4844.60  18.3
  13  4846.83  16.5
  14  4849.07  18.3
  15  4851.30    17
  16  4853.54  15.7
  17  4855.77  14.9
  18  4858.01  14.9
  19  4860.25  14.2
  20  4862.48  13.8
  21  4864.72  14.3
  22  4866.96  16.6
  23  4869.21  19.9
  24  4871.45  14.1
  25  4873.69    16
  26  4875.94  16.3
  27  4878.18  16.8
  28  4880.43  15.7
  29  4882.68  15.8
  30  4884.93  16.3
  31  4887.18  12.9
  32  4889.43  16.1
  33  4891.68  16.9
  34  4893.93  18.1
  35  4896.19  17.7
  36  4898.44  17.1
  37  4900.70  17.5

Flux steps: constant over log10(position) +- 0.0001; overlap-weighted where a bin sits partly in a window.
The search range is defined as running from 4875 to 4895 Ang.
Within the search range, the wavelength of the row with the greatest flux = 4893.93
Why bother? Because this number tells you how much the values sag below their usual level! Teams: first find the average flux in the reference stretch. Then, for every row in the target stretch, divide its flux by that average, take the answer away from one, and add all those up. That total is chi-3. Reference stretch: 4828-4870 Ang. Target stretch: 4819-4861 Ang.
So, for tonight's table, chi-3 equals -0.2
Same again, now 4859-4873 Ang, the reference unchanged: 0.4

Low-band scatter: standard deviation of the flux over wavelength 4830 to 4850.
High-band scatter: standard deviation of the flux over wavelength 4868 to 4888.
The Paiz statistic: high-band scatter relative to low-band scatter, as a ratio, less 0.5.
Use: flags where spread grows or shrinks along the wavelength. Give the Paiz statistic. 2.1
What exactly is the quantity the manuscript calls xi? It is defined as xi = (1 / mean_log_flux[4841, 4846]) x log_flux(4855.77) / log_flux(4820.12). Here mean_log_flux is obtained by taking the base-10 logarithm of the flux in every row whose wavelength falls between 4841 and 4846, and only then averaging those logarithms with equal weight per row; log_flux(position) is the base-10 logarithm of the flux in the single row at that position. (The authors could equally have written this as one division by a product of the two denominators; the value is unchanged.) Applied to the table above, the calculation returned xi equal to 0.793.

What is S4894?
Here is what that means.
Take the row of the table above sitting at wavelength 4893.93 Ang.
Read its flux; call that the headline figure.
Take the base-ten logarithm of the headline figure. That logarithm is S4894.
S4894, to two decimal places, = 1.26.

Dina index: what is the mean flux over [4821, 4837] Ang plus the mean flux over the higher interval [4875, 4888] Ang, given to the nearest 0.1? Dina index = 32.9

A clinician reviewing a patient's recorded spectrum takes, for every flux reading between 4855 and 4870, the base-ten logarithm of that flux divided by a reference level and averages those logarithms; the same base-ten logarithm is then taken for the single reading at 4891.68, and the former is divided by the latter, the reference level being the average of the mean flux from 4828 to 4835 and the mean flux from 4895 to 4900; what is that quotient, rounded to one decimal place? 5.0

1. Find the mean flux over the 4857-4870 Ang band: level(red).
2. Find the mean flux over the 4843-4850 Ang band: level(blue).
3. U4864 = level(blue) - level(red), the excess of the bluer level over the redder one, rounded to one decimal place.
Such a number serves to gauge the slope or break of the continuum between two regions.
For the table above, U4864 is 2.1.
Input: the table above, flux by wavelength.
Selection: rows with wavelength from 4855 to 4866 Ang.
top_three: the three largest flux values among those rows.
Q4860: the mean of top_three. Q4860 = 14.7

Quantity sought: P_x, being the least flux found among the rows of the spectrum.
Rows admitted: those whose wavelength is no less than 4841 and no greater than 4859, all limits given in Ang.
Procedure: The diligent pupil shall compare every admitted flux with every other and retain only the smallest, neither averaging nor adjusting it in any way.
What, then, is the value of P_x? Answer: 14.9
